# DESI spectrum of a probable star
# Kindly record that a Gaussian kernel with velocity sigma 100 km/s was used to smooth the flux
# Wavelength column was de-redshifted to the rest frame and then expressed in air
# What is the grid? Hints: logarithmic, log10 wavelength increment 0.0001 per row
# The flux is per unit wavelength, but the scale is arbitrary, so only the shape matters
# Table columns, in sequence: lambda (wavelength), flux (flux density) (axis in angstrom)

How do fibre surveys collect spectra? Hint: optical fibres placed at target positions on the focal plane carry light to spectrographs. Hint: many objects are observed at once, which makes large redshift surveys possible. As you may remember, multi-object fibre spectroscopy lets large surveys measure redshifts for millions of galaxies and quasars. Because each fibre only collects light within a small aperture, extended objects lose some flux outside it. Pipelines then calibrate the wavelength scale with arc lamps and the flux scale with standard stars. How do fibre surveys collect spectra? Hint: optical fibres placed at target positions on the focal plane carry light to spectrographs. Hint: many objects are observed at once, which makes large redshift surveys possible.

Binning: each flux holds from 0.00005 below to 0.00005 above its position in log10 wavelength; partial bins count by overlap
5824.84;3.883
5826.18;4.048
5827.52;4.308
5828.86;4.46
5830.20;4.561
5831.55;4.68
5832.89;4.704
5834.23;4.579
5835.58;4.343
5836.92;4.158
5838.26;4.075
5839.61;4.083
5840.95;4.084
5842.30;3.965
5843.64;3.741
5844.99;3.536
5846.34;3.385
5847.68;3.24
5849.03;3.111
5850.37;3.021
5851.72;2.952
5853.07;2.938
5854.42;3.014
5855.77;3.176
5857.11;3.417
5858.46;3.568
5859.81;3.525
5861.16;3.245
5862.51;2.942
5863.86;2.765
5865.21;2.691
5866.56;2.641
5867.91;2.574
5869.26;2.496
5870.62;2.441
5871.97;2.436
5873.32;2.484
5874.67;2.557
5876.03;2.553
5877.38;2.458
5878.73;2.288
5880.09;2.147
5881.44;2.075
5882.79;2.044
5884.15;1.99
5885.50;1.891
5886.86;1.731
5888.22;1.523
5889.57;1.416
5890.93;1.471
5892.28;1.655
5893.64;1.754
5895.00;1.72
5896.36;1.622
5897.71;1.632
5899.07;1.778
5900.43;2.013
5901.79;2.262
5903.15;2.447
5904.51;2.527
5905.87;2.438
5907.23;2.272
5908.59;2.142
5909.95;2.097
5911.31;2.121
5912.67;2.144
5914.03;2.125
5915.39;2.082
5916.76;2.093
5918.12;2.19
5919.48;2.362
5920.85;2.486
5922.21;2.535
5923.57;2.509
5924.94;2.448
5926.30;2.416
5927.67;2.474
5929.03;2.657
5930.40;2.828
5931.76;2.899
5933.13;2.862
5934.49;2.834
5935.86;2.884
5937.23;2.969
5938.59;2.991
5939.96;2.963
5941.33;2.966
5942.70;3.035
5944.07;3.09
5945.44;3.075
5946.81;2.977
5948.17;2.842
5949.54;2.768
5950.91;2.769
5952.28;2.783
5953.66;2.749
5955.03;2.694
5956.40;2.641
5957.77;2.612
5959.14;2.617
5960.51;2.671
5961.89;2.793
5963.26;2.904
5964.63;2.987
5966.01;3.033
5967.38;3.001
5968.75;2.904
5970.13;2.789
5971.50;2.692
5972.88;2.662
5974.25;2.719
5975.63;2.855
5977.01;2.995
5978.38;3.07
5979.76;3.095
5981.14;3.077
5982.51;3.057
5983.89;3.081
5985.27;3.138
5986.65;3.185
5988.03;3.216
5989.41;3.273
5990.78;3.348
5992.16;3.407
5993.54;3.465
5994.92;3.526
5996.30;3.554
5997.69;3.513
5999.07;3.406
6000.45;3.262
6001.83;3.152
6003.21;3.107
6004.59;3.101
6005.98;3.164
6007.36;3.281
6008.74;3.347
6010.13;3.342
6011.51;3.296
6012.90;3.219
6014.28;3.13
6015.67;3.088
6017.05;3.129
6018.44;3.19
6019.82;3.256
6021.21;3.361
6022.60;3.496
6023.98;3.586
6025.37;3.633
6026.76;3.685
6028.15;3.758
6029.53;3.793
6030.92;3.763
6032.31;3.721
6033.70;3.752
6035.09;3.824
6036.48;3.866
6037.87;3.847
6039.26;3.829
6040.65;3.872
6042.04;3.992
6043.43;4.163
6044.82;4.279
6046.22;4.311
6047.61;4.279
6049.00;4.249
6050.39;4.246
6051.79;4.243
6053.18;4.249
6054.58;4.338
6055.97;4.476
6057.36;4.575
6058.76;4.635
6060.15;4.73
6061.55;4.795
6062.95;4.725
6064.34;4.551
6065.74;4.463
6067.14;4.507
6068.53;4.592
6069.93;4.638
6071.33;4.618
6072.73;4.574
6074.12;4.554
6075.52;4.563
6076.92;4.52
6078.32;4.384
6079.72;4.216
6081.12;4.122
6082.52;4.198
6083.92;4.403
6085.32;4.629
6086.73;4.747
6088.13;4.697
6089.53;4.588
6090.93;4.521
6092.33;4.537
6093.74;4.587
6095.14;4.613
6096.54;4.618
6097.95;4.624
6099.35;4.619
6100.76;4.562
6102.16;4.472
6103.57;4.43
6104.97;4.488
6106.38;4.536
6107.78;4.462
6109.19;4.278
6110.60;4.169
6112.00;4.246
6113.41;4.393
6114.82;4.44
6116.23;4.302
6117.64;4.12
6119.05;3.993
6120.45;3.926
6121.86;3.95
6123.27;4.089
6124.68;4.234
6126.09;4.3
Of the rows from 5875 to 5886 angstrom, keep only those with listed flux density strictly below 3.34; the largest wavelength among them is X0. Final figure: 5885.50 angstrom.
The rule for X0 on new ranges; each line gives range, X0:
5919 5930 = 5929.03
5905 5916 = 5915.39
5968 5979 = 5978.38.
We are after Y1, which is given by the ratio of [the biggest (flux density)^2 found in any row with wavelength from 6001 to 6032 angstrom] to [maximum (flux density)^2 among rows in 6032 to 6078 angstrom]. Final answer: 0.6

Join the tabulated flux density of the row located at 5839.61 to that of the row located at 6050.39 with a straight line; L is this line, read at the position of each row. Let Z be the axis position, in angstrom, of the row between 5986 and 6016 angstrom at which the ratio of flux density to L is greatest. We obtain 5996.30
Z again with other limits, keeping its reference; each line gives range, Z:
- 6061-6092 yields 6061.55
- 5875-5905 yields 5876.03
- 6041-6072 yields 6061.55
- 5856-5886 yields 5858.46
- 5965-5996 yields 5994.92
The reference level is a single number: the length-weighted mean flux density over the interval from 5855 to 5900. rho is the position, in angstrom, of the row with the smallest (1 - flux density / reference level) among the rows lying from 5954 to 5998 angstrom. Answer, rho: 5996.30 angstrom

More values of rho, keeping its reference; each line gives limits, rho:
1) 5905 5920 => 5905.87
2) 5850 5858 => 5857.11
